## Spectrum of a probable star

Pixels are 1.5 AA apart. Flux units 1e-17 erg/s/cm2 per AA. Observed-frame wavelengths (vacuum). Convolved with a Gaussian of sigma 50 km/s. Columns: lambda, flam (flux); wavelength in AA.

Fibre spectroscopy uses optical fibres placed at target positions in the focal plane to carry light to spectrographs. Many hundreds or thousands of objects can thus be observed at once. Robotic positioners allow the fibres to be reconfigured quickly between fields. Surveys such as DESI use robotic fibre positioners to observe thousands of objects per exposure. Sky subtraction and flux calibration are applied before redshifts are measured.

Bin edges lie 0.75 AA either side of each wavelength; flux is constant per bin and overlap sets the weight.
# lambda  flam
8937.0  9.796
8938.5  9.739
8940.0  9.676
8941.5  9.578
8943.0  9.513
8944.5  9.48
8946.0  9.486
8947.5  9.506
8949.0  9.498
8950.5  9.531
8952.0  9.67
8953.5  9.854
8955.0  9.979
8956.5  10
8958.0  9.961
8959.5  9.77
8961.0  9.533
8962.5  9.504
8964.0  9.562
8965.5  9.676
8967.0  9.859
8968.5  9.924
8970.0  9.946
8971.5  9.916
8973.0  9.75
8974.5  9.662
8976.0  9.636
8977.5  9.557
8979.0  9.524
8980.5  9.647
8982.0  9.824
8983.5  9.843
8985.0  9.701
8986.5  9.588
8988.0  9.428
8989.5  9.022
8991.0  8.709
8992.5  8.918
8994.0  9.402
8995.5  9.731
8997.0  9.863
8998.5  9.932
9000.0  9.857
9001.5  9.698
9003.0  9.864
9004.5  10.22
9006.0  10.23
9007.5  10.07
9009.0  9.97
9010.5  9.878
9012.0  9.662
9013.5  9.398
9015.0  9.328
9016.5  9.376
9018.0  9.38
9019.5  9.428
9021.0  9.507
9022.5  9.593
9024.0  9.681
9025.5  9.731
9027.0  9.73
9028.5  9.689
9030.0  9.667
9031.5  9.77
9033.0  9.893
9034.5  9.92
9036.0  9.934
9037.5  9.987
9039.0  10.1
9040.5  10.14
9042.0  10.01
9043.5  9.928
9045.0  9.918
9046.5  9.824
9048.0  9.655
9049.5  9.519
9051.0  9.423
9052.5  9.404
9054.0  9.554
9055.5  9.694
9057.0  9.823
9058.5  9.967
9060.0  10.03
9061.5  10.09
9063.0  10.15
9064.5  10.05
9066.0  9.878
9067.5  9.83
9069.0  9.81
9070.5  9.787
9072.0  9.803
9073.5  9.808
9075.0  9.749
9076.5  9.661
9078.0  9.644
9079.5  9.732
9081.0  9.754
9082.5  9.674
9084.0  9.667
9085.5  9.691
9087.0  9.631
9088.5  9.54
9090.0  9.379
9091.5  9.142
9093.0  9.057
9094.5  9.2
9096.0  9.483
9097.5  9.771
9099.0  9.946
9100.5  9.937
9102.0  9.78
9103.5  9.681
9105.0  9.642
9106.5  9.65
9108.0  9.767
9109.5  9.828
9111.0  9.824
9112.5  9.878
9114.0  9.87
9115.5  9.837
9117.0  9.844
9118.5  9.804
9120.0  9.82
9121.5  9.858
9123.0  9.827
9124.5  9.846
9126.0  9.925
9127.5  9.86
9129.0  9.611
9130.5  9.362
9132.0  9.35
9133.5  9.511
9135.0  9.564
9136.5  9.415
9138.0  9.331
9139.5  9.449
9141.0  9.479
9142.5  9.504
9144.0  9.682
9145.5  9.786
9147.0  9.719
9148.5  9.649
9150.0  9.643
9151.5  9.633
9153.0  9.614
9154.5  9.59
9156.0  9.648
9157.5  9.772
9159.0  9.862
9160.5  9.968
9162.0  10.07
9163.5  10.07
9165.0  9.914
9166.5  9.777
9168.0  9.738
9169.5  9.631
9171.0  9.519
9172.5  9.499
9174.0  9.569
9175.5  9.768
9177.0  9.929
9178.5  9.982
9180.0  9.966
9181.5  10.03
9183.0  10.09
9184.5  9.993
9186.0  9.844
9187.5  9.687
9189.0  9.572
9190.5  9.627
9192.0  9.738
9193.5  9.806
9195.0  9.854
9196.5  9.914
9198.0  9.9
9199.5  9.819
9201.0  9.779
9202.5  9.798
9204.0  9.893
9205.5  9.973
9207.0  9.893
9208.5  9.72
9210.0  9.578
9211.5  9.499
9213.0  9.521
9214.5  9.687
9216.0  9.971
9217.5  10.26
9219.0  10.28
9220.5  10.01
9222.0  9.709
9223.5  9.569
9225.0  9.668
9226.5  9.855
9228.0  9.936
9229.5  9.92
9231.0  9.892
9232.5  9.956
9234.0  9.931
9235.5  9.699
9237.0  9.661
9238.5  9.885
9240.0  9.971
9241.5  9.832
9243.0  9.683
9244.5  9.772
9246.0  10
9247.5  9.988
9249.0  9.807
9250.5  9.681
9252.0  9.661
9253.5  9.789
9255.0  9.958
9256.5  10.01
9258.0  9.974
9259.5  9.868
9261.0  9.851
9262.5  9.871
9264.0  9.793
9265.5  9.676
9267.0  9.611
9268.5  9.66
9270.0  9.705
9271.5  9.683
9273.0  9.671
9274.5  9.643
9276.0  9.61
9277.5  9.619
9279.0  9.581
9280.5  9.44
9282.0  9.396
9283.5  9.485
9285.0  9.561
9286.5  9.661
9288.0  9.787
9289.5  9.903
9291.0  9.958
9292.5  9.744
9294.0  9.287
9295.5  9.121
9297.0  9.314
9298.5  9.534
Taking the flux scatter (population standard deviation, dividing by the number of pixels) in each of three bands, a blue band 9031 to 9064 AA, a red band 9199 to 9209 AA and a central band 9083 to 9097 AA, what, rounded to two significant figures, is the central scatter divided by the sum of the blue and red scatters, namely 0.76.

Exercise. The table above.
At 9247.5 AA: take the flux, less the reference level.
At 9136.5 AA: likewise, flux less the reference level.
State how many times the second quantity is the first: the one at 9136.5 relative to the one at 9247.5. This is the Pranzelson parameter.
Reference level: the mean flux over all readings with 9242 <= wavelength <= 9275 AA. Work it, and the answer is -1.9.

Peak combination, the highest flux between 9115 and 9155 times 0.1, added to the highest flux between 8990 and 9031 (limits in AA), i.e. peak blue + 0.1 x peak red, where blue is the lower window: 11.2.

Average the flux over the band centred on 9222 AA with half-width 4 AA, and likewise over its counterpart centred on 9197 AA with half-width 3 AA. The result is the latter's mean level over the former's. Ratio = 1.00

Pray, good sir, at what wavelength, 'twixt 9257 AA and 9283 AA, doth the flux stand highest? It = 9258.0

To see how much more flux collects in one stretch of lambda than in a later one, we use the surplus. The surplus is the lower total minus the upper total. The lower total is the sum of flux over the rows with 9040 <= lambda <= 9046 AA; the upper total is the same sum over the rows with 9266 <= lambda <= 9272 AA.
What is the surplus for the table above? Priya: 1.3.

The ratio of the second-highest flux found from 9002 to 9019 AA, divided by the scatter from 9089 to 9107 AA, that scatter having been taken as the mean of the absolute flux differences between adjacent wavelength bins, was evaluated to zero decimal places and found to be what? 74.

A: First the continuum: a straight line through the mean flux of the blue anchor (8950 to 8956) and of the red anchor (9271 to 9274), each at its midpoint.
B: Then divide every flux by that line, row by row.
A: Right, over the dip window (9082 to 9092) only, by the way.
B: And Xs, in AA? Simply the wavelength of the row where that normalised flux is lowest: 9091.5 AA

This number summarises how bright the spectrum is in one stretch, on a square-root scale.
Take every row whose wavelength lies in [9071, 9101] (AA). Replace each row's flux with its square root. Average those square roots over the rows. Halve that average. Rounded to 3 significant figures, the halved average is 1.55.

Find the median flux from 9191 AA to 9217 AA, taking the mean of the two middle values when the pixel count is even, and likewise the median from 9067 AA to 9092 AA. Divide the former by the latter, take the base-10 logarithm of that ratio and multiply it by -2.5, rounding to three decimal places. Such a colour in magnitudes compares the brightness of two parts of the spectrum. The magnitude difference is -0.013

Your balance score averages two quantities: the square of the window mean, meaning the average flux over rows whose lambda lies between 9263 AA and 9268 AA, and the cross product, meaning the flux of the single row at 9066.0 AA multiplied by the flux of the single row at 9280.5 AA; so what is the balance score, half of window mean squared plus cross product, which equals 94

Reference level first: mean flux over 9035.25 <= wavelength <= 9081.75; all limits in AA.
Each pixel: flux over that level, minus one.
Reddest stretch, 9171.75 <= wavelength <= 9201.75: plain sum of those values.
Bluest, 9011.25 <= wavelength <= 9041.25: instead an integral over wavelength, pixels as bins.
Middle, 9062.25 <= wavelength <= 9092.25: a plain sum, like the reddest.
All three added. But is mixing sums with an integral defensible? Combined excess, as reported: -0.64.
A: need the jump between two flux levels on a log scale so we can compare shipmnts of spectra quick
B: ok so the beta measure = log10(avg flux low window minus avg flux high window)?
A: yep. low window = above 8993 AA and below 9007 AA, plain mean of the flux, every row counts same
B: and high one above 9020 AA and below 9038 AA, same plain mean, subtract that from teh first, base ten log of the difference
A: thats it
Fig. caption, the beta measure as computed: -1.0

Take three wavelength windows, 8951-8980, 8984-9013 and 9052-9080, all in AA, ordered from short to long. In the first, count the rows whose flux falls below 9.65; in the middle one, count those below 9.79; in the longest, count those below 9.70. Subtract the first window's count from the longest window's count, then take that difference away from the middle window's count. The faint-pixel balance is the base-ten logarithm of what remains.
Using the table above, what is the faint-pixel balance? 1.0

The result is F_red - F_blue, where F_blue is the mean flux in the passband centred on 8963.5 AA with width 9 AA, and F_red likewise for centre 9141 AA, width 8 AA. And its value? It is -0.2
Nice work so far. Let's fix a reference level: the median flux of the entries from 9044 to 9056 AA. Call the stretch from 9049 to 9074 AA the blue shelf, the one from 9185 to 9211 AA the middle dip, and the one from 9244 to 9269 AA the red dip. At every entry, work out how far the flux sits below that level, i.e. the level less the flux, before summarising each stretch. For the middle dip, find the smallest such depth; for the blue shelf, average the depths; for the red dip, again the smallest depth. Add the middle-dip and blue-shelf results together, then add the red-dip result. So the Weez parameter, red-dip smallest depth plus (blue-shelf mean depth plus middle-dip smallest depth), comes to -0.97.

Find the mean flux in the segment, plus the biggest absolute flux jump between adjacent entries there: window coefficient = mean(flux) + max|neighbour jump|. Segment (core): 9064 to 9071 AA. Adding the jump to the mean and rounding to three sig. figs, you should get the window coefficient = 10.0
